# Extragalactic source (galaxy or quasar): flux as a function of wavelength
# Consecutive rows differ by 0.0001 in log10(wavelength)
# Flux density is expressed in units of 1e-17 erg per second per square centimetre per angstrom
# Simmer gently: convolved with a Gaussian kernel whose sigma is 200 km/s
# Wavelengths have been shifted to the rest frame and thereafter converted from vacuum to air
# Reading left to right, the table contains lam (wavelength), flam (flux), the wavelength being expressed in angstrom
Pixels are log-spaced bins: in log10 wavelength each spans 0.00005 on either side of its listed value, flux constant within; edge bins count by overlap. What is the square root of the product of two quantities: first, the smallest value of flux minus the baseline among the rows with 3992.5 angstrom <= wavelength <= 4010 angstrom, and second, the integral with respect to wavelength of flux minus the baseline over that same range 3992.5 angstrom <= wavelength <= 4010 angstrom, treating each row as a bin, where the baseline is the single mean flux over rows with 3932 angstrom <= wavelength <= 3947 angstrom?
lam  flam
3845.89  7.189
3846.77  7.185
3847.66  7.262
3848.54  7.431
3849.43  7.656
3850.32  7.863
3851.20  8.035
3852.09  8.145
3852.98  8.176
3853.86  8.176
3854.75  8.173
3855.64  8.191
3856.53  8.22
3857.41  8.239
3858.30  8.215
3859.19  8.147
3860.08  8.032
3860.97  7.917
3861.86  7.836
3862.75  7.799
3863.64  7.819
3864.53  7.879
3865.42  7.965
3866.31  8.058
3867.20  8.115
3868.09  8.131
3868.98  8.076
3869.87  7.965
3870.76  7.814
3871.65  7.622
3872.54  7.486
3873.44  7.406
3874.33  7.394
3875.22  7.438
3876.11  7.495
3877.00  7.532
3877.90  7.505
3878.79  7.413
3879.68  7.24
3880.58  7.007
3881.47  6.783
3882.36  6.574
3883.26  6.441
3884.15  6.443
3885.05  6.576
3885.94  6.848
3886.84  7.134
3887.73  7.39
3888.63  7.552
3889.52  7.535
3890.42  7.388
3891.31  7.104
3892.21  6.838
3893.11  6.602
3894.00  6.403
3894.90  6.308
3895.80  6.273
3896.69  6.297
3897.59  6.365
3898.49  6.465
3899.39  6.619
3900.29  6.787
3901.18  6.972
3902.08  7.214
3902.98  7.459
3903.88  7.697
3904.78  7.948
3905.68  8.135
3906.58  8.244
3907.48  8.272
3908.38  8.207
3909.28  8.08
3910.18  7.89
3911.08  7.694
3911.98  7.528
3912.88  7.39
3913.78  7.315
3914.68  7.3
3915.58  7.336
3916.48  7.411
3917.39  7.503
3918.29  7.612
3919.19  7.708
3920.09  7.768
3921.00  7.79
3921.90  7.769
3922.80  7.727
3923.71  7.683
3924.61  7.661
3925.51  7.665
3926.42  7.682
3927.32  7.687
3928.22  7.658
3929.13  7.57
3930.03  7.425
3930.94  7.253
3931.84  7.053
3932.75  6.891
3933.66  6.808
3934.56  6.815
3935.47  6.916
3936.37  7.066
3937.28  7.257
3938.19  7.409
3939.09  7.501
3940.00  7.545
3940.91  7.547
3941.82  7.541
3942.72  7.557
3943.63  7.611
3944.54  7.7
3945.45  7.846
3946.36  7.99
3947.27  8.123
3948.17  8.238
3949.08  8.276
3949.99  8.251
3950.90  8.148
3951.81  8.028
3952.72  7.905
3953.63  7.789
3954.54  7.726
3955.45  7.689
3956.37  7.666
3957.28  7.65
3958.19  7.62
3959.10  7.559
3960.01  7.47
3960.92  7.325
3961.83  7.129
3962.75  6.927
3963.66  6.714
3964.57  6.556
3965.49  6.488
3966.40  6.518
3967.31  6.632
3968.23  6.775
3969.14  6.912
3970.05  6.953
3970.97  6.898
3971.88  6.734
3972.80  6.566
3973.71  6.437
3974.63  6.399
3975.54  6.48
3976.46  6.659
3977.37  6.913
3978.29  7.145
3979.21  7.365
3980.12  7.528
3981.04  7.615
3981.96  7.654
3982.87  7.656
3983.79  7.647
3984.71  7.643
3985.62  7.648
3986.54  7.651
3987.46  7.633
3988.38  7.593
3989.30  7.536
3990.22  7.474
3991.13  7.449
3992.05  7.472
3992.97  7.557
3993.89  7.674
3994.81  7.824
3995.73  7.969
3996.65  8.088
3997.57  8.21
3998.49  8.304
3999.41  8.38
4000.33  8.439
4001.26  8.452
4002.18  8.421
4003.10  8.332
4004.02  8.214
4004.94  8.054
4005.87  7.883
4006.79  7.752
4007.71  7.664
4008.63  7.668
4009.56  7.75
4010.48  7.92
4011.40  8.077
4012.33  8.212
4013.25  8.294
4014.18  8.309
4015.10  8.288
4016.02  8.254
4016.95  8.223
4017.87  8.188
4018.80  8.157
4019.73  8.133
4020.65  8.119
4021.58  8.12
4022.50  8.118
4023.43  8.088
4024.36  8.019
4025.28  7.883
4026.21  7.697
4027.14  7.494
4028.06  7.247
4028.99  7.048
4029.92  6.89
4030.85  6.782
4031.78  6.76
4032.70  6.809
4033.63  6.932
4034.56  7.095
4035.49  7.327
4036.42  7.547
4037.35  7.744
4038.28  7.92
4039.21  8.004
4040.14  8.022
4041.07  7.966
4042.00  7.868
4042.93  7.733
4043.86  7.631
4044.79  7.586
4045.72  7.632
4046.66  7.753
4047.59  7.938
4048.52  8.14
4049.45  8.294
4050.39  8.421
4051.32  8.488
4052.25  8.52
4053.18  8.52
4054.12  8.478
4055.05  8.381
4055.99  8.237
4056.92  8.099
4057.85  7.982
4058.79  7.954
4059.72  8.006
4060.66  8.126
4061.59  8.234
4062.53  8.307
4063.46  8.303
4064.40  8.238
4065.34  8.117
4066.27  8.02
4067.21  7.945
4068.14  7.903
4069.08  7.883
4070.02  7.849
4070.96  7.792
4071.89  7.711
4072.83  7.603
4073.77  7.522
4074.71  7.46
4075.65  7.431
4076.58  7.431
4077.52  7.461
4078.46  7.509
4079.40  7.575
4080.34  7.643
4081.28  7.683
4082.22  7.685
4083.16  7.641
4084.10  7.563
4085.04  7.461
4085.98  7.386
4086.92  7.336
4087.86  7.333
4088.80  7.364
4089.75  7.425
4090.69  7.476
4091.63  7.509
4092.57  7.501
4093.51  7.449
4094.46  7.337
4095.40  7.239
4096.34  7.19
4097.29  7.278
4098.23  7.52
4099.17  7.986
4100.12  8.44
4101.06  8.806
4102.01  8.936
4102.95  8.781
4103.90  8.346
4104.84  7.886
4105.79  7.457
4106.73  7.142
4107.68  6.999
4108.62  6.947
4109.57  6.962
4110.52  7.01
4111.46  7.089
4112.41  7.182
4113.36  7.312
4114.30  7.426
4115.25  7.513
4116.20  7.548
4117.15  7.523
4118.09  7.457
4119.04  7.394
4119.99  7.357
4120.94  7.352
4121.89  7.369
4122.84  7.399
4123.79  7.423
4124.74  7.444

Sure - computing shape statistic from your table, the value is 1.45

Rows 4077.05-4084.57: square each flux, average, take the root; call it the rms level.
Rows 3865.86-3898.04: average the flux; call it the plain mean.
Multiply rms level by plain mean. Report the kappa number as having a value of 55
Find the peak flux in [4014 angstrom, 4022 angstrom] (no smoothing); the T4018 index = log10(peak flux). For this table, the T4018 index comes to 0.920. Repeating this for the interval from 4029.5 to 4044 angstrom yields 0.904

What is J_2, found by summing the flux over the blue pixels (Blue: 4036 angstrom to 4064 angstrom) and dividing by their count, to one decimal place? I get 8.1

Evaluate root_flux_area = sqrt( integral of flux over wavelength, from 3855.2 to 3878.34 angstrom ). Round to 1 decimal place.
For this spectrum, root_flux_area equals 13.5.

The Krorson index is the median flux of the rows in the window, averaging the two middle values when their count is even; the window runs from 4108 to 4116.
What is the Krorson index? 7.1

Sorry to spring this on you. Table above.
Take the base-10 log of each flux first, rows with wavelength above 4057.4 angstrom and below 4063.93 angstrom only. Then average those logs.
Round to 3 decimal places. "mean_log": 0.910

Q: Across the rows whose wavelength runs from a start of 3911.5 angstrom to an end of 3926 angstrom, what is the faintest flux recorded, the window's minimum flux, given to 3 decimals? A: 7.300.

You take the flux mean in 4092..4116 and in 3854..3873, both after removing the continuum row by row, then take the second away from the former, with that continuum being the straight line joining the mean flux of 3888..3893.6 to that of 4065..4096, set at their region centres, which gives -0.92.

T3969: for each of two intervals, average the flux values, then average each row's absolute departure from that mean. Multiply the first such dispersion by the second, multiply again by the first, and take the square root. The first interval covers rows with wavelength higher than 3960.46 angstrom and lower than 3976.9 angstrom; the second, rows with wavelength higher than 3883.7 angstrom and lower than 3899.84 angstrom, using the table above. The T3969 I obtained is 0.13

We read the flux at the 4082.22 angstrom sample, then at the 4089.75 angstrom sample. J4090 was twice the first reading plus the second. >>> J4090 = 22.8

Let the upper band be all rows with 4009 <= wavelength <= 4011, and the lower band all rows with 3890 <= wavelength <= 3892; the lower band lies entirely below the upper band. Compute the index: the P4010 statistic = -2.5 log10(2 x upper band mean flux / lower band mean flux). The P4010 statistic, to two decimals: -0.84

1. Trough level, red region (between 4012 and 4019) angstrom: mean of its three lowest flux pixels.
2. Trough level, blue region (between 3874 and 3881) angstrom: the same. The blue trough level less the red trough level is -1.0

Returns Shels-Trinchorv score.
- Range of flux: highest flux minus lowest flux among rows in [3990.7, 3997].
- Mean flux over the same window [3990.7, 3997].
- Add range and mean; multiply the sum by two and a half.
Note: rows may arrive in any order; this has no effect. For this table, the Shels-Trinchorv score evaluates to 20.9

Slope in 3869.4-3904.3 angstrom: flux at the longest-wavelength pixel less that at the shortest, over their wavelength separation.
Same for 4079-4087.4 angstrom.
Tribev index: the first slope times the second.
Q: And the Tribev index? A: 0.0003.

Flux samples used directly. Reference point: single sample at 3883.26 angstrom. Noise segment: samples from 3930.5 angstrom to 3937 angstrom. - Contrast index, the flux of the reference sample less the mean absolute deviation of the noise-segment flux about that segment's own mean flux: 6.3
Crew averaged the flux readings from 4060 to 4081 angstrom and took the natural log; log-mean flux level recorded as 2.06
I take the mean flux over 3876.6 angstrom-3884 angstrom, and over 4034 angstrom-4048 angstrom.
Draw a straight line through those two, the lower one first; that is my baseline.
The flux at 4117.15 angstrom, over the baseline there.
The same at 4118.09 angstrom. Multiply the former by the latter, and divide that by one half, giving 1.74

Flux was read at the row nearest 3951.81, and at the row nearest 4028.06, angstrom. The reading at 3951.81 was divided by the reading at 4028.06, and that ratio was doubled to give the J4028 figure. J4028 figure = 2.22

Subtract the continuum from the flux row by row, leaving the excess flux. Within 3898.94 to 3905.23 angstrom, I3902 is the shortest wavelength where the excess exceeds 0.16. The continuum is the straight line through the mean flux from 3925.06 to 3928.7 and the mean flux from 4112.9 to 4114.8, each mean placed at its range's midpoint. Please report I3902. 3904.78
